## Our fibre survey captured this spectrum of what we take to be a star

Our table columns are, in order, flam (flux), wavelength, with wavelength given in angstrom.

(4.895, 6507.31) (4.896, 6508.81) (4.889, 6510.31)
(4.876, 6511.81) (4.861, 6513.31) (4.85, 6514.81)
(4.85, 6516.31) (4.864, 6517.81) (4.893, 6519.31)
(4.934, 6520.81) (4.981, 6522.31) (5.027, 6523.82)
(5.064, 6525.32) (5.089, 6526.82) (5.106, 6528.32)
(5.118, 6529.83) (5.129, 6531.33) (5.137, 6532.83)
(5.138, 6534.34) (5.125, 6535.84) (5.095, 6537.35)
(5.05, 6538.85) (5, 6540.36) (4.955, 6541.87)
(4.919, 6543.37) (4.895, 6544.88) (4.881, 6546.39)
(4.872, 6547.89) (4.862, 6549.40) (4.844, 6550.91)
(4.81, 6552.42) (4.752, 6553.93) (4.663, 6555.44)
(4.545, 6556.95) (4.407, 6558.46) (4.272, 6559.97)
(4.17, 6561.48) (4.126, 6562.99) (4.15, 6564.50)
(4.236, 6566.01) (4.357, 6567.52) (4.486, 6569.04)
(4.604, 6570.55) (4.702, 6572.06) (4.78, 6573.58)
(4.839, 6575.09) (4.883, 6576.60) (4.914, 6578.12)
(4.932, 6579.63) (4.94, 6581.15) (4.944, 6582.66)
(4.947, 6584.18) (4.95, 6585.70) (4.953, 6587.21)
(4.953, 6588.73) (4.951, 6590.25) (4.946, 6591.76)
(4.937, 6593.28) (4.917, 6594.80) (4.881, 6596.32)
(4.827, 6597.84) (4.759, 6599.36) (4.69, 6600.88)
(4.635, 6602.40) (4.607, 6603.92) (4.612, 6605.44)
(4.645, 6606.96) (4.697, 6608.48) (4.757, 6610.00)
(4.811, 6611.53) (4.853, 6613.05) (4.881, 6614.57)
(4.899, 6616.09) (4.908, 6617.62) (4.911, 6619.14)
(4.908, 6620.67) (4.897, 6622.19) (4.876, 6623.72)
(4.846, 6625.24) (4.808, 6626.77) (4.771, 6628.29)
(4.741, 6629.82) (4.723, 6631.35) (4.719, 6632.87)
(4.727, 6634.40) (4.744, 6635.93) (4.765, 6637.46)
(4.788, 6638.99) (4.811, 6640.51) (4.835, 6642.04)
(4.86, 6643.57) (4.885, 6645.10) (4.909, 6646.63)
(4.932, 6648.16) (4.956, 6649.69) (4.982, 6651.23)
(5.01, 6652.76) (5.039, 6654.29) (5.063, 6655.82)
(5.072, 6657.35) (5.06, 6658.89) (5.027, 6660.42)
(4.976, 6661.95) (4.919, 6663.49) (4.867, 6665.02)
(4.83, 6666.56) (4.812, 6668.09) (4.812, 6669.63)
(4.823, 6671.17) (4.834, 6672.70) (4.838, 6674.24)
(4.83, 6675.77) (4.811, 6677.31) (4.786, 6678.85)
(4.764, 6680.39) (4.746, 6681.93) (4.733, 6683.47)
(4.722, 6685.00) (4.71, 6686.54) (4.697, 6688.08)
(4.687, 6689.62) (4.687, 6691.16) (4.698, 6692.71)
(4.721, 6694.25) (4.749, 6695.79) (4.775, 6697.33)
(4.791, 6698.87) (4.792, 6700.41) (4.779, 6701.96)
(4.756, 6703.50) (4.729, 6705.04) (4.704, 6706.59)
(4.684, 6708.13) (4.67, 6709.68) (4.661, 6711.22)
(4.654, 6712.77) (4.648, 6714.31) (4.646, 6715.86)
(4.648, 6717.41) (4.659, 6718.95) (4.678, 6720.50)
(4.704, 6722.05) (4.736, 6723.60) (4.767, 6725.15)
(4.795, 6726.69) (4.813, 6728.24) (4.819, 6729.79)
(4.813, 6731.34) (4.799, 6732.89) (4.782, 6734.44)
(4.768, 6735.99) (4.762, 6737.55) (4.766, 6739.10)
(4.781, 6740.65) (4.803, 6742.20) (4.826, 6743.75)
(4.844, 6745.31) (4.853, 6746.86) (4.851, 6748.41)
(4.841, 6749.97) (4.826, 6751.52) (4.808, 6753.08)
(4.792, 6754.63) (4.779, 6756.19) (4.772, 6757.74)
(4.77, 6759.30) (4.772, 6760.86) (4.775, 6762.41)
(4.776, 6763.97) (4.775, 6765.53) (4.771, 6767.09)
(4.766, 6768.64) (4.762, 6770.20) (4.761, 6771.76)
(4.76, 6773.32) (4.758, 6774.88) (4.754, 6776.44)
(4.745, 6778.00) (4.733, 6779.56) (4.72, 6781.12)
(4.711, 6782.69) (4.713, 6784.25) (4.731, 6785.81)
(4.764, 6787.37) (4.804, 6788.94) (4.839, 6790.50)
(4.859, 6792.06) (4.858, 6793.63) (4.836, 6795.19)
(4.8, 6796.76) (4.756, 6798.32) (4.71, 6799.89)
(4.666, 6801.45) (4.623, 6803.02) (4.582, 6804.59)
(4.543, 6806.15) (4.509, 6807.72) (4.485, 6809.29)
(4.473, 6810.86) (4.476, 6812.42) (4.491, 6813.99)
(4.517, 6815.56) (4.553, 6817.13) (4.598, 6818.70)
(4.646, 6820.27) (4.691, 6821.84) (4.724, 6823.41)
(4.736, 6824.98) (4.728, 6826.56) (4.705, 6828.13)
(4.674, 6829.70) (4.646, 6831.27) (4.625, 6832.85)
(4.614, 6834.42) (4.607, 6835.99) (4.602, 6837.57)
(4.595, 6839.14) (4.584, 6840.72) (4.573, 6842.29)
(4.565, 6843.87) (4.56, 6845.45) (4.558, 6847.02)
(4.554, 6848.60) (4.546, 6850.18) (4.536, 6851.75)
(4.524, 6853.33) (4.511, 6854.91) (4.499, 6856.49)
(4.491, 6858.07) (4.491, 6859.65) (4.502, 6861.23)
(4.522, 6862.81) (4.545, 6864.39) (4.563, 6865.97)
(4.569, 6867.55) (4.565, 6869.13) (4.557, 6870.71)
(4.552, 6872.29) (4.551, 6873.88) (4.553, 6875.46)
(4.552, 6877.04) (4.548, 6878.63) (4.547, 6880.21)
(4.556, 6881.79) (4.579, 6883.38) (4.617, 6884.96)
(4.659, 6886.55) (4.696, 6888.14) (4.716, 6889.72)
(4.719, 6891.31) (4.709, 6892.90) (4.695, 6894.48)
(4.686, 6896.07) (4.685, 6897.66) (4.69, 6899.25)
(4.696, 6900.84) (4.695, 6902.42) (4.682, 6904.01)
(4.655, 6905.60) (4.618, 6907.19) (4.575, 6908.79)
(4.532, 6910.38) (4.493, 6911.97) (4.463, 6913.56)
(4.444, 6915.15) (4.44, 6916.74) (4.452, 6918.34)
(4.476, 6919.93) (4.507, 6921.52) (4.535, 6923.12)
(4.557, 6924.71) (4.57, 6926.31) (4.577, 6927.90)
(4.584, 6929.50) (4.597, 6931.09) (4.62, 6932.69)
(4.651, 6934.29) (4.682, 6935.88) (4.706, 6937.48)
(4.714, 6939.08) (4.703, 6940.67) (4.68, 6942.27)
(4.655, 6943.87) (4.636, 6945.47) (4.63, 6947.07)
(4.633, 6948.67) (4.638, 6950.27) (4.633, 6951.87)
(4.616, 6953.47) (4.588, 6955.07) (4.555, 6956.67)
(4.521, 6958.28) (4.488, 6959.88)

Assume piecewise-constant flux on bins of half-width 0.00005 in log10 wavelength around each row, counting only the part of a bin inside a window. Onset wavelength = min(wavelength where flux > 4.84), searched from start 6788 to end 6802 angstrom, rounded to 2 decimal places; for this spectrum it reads 6792.06 angstrom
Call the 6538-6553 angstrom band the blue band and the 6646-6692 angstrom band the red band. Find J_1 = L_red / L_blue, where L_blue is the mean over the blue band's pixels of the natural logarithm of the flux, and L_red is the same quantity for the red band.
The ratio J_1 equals 0.994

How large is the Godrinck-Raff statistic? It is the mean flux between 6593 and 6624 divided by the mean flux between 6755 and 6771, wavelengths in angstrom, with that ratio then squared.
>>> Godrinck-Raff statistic 1.01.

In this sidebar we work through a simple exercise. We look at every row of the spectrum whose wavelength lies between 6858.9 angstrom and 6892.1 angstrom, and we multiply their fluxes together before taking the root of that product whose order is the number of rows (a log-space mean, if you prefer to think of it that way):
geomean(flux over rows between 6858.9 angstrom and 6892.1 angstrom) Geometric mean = 4.58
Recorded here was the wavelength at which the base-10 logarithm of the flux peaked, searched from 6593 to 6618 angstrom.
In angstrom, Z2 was 6593.28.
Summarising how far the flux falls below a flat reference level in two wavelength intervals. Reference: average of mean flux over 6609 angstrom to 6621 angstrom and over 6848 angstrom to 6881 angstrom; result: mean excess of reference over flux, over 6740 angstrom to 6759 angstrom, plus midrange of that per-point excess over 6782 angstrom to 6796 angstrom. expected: -0.20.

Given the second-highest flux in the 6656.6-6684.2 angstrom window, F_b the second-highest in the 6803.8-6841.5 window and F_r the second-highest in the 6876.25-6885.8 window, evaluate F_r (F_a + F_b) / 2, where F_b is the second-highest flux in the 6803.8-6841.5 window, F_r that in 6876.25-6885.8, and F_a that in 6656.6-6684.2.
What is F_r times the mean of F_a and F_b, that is 22.4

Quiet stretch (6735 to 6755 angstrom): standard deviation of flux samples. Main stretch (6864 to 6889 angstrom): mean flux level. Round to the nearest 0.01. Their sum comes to 4.61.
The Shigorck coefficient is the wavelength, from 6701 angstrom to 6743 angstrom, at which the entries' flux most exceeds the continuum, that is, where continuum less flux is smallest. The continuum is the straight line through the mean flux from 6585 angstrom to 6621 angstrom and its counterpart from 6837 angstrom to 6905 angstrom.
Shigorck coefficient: 6729.79 angstrom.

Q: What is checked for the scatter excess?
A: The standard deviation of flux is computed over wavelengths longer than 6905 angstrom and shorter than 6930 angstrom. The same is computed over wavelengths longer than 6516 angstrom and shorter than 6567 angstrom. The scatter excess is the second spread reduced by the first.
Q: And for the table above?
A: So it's 0.25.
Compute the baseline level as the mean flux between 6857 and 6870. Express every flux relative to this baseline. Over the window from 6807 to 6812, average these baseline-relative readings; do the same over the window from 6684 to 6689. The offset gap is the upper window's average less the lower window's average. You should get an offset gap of -0.22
